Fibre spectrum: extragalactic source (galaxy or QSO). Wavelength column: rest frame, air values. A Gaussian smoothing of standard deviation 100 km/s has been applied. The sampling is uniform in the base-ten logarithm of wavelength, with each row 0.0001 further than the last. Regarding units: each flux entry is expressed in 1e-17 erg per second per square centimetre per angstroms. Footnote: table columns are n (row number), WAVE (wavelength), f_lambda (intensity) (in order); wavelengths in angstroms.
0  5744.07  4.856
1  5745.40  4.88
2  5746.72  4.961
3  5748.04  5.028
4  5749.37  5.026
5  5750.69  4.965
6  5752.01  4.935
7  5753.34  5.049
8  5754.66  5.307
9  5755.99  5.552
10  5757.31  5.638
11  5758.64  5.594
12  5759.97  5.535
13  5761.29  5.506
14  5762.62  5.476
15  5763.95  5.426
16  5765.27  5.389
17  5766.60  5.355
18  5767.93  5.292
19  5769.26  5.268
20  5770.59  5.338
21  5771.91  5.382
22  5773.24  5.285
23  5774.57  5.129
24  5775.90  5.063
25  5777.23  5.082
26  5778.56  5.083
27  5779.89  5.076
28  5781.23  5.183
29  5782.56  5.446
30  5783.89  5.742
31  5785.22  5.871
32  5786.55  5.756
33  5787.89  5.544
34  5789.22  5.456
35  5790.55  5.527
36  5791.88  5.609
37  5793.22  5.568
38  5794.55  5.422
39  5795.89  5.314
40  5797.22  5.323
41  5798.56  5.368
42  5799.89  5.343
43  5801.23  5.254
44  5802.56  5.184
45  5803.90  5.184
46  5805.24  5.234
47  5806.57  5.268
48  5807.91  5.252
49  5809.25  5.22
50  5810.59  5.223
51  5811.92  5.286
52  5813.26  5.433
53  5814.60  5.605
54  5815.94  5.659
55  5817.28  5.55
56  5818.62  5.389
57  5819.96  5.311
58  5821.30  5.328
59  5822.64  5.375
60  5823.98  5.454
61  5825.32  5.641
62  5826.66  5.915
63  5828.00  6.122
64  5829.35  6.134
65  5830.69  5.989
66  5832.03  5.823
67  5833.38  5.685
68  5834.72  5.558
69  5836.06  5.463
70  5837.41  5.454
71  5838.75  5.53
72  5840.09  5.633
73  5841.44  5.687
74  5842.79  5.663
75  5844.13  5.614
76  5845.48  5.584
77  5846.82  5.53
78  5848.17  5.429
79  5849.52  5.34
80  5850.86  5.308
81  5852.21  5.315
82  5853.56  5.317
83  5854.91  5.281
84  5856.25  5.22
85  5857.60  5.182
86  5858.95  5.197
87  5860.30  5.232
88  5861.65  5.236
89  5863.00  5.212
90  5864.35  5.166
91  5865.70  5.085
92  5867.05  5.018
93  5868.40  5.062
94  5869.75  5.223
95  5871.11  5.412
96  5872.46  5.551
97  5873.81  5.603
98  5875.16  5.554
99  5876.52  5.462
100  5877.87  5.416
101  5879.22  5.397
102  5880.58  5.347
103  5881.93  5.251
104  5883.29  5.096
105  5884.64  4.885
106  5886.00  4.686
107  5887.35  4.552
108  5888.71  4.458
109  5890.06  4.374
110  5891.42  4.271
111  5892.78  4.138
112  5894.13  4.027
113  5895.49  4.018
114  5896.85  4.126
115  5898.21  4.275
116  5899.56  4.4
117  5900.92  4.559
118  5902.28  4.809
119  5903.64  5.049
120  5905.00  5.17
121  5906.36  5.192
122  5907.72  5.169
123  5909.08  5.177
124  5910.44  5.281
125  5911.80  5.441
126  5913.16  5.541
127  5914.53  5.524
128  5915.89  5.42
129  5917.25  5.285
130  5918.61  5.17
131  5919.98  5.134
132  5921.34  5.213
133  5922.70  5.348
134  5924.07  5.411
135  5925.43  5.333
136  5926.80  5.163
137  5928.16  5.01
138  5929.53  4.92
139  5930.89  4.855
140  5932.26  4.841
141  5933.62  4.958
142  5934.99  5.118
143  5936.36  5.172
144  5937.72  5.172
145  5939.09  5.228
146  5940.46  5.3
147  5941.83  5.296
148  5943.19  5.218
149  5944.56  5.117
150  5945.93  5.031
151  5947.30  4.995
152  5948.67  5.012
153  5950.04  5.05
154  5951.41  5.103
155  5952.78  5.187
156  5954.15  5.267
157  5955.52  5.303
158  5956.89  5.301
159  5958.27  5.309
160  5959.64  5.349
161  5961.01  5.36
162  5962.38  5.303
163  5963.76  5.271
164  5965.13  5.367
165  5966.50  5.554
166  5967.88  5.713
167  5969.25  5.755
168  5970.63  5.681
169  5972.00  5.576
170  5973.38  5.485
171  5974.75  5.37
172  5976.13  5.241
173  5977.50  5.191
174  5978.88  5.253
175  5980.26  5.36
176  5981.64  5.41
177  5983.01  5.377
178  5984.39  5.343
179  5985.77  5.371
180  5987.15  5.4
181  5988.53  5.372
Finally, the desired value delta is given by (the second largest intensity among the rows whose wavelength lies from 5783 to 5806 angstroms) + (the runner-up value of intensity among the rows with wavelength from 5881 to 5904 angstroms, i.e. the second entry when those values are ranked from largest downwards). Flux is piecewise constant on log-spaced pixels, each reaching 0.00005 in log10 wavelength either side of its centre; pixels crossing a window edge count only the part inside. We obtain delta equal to 10.9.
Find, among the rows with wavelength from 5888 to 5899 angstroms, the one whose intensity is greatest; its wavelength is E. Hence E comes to 5888.71 angstroms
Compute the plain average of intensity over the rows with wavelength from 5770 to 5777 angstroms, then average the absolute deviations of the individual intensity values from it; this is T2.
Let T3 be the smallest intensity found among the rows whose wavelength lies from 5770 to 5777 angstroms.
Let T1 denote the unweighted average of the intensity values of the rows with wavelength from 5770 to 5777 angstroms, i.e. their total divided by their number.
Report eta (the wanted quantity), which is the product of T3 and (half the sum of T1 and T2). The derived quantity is 13.6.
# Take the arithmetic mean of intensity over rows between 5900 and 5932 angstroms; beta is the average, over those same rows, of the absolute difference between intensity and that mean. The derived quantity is 0.173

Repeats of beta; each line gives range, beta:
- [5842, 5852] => 0.117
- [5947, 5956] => 0.104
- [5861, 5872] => 0.094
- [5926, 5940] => 0.127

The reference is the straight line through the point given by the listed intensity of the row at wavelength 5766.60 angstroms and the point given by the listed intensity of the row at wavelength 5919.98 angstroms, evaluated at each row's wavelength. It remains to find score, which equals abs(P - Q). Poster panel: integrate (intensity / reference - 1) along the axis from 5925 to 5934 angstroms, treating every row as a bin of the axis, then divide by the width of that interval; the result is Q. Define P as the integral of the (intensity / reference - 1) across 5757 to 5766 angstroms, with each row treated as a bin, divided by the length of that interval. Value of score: 0.05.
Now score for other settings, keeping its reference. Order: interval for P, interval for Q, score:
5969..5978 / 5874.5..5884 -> 0.05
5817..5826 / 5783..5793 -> 0.03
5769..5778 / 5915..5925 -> 0.05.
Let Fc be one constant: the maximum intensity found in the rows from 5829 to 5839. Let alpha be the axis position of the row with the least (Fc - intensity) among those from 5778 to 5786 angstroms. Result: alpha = 5785.22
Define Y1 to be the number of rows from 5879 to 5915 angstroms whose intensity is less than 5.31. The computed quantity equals 22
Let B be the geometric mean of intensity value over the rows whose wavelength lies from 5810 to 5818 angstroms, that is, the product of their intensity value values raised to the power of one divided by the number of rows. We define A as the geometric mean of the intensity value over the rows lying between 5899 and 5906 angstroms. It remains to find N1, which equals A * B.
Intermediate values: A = 4.79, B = 5.5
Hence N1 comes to 26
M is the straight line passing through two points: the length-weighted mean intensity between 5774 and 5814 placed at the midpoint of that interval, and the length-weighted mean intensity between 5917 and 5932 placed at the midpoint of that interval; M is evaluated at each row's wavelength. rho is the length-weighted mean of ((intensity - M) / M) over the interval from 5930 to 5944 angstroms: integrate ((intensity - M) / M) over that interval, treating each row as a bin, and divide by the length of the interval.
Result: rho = -0.004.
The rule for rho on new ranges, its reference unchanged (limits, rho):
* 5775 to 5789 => 0.003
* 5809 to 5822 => 0.017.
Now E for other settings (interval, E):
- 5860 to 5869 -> 5861.65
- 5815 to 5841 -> 5829.35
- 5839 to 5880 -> 5841.44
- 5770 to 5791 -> 5785.22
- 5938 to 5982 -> 5969.25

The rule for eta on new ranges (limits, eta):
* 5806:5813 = 13.8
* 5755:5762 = 15.4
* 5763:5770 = 14.2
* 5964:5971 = 15.4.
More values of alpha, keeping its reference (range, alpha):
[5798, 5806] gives 5798.56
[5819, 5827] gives 5826.66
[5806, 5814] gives 5813.26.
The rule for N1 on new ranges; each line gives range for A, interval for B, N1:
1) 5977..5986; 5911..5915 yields 29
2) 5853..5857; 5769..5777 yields 28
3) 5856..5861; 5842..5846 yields 29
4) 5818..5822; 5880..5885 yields 27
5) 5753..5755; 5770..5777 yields 27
